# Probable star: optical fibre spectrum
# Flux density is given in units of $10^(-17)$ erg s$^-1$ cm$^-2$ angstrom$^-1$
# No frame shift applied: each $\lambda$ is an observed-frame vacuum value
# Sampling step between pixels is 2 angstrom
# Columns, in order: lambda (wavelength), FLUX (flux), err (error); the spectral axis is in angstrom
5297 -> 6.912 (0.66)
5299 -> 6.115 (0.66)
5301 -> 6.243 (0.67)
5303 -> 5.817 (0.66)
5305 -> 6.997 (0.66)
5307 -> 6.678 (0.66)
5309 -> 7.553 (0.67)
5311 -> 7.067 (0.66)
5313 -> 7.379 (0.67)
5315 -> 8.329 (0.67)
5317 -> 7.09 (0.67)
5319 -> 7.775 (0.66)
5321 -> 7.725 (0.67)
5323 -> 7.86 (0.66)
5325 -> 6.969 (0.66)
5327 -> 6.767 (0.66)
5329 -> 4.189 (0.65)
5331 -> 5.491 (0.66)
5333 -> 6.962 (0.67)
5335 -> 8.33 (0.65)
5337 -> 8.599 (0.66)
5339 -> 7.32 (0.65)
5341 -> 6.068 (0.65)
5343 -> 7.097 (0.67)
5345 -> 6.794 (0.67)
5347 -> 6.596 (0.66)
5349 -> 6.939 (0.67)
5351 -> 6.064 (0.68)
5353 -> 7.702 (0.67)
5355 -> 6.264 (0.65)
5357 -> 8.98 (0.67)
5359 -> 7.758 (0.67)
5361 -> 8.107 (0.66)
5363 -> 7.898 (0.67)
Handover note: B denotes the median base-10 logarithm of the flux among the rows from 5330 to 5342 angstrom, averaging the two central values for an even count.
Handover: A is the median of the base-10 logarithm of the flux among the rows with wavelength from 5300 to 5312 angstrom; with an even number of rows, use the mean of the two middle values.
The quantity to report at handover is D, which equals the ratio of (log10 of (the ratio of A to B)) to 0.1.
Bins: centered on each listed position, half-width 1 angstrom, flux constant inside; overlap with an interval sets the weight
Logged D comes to -0.10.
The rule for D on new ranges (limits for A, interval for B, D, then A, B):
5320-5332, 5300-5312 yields 0.01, 0.837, 0.835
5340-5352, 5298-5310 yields 0.08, 0.826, 0.810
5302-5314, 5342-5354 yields 0.05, 0.847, 0.837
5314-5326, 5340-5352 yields 0.32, 0.889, 0.826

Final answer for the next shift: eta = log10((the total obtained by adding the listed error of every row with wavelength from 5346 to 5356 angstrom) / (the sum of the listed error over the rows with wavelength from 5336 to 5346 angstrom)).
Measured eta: 0.0039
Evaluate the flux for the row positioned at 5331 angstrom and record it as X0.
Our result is 5.491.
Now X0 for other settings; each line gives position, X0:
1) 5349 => 6.939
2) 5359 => 7.758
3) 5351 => 6.064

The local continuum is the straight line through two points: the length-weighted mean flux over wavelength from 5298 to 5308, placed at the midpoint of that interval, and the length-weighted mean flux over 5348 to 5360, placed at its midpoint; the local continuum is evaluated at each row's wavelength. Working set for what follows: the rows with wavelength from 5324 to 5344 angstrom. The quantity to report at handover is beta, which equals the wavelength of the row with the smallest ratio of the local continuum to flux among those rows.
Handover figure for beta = 5337 angstrom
